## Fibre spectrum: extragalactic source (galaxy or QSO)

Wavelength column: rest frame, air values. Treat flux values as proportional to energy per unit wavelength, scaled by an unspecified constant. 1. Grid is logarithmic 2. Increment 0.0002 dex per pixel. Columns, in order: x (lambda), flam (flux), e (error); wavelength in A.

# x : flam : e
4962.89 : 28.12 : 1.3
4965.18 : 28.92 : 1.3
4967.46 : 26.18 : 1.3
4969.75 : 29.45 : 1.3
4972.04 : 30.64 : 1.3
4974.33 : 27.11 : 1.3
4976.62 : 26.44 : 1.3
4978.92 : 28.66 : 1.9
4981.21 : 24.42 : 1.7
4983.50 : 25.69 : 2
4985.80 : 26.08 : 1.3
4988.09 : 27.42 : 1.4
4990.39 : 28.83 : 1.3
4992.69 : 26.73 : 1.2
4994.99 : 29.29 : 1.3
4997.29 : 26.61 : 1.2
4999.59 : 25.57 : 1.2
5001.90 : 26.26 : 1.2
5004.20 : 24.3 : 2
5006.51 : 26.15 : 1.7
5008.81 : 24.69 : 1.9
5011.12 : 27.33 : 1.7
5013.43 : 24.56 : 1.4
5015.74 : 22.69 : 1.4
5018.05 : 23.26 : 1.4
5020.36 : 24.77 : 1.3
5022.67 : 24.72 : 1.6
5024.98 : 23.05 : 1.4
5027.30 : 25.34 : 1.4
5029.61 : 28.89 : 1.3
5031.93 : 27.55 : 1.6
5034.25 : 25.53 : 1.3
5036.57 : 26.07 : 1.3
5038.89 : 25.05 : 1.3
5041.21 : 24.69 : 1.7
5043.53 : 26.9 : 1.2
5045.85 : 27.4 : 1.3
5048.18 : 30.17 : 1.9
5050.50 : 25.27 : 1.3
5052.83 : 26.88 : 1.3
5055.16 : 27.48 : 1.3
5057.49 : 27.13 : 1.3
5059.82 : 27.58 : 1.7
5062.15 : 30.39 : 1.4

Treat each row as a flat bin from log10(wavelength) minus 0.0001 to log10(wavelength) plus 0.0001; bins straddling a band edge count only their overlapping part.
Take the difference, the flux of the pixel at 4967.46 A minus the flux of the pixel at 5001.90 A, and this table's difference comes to 0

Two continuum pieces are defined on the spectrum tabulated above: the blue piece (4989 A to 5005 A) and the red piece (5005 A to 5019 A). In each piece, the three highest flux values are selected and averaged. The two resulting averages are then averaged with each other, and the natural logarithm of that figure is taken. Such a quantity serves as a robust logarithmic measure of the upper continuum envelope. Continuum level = 3.30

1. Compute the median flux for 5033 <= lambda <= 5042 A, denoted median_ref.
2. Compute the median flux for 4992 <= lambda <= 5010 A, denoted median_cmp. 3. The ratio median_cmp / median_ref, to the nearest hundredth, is 1.04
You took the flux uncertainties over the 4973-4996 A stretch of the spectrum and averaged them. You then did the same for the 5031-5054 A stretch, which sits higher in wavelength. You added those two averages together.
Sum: 2.89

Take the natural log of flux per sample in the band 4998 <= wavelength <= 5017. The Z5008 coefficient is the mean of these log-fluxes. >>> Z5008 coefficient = 3.225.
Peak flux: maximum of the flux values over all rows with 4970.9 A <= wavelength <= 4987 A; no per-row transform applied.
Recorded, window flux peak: 30.64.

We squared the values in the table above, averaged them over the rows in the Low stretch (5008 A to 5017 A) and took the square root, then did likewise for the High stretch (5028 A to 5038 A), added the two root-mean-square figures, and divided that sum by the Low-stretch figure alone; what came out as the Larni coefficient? 2.09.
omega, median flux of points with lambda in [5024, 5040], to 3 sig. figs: 25.5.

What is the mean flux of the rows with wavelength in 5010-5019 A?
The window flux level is 24.5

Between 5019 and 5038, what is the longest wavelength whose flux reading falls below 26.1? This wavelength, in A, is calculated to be 5036.57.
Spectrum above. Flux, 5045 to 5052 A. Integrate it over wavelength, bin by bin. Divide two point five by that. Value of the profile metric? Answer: 0.0130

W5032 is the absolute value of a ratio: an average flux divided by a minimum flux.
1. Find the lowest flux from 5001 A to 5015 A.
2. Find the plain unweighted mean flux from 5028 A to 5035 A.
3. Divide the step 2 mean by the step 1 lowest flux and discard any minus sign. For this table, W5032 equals 1.12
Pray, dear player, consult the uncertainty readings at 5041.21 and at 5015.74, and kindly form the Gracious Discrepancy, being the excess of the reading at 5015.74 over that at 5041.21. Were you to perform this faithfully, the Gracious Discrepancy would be -0.30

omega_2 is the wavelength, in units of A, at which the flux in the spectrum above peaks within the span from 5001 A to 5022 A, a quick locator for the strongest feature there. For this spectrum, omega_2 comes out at 5011.12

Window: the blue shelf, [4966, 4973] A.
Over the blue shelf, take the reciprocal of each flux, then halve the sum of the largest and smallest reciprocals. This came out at 0.035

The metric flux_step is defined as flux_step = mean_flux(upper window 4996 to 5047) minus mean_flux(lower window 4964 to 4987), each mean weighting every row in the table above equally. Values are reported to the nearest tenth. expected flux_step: -1.8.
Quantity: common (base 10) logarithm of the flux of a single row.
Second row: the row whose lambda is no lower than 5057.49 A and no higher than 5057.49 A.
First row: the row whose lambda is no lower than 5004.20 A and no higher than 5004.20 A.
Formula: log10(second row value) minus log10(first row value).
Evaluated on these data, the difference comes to 0.05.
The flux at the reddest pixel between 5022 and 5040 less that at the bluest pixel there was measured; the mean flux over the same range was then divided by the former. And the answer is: 78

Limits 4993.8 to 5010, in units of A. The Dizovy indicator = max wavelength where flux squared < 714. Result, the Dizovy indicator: 5008.81 A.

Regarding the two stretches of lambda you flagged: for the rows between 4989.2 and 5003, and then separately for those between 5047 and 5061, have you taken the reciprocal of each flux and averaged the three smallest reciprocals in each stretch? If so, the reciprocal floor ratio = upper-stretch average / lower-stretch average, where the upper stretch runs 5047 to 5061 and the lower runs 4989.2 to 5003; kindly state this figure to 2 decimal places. 1.00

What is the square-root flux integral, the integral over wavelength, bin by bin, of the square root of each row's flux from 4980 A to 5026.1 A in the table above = 233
